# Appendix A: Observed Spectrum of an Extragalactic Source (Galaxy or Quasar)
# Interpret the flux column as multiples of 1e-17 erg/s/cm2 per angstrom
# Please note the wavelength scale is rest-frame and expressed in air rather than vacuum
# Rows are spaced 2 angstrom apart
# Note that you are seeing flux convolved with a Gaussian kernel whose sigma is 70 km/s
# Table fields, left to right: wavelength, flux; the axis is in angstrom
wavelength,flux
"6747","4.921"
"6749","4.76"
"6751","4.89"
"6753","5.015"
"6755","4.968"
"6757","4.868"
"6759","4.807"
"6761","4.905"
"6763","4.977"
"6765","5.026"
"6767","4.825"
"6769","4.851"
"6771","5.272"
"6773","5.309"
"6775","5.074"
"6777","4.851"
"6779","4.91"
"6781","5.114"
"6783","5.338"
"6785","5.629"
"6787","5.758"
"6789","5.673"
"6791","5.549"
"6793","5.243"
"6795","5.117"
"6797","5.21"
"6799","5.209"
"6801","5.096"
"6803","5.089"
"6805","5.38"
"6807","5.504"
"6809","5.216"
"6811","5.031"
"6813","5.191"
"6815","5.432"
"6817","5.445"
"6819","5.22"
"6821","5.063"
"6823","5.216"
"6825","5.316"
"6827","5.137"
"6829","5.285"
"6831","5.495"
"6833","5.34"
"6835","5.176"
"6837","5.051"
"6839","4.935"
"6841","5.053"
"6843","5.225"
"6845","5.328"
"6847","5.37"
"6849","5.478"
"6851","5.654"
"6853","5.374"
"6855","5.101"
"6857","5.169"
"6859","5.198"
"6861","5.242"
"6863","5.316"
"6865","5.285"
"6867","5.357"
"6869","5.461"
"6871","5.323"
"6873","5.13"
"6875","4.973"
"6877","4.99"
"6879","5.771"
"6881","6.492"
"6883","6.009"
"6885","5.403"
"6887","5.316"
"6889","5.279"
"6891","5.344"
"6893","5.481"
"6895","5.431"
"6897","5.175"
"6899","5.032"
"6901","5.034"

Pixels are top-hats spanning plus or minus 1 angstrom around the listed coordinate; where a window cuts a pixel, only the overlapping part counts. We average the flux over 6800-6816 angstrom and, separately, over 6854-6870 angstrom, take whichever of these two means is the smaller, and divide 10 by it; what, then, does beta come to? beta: 1.908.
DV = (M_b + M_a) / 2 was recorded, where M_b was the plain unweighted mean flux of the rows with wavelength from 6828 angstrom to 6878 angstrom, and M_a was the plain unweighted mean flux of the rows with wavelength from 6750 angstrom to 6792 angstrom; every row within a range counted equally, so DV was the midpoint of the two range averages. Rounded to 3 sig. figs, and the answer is 5.19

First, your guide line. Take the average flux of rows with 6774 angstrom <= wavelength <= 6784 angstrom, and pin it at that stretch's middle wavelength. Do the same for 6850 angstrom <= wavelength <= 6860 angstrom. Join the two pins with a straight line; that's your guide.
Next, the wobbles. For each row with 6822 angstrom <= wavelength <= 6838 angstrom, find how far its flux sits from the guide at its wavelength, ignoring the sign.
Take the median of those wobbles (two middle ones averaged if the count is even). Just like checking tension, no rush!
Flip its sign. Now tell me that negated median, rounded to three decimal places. -0.092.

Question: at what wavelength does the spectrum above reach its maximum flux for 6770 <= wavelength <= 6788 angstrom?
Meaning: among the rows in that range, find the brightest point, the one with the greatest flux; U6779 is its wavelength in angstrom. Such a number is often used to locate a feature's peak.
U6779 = 6787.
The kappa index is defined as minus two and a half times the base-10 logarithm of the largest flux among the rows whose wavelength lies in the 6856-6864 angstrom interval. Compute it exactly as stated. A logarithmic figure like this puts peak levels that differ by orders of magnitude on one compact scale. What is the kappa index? -1.81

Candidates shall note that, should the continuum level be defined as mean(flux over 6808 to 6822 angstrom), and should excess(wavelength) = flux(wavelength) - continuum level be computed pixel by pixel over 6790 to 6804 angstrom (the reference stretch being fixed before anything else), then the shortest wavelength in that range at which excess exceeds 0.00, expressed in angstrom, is 6791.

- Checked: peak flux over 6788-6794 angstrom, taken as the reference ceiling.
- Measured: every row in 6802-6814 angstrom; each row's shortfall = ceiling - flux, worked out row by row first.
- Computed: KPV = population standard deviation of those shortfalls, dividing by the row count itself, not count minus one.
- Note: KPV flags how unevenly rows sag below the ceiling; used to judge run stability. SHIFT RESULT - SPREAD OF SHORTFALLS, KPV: 0.16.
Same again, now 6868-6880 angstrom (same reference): 0.28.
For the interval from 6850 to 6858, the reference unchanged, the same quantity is 0.22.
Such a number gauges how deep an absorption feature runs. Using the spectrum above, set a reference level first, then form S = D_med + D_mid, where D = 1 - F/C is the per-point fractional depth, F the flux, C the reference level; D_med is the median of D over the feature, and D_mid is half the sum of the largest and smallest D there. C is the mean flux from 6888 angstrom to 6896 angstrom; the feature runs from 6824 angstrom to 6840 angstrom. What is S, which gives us 0.060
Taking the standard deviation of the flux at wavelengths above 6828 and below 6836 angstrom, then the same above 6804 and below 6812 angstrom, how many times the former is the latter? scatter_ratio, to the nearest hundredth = 1.54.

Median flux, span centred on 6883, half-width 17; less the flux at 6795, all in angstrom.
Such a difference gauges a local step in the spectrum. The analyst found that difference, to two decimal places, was 0.23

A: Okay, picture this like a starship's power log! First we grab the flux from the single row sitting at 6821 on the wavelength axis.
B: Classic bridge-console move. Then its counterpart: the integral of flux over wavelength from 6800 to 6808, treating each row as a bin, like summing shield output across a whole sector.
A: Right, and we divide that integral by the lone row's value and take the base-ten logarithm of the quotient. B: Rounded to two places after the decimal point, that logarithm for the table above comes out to 0.92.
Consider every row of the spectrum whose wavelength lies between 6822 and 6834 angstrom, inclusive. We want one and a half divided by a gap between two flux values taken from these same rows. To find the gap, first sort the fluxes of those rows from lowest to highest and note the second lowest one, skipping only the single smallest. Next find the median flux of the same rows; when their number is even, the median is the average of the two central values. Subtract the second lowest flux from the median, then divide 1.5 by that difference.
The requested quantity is 18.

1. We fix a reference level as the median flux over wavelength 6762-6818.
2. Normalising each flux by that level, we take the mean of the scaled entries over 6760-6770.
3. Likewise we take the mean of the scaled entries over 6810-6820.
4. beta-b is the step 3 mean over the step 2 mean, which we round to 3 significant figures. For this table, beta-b 1.07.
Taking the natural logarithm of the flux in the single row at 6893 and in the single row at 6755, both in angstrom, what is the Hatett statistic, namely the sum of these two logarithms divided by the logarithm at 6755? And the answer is 2.06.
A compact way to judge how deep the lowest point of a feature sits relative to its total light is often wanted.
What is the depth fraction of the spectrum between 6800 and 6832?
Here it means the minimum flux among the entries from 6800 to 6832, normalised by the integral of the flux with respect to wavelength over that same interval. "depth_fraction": 0.0299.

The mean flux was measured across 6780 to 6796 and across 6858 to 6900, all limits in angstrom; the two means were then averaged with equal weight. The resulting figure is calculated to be 5.40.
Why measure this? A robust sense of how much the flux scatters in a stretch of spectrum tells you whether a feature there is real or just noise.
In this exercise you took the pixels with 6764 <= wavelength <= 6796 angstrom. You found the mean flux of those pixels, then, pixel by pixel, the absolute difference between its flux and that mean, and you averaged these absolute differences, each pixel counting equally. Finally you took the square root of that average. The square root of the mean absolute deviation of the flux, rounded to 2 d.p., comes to 0.50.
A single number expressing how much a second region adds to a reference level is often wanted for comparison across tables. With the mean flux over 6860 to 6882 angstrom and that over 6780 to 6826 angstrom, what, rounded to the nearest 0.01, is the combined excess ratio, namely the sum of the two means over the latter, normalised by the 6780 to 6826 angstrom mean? 2.02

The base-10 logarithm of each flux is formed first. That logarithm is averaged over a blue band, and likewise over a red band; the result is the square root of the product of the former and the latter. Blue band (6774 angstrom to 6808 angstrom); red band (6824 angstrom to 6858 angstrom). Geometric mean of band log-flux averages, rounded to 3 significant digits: 0.722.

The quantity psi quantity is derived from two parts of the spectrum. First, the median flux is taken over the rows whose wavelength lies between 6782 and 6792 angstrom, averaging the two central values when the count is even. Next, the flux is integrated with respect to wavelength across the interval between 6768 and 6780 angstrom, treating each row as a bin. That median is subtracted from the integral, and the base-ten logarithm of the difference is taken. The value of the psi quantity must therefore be 1.74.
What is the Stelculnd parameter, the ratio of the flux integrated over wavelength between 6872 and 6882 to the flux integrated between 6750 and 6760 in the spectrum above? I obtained 1.11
